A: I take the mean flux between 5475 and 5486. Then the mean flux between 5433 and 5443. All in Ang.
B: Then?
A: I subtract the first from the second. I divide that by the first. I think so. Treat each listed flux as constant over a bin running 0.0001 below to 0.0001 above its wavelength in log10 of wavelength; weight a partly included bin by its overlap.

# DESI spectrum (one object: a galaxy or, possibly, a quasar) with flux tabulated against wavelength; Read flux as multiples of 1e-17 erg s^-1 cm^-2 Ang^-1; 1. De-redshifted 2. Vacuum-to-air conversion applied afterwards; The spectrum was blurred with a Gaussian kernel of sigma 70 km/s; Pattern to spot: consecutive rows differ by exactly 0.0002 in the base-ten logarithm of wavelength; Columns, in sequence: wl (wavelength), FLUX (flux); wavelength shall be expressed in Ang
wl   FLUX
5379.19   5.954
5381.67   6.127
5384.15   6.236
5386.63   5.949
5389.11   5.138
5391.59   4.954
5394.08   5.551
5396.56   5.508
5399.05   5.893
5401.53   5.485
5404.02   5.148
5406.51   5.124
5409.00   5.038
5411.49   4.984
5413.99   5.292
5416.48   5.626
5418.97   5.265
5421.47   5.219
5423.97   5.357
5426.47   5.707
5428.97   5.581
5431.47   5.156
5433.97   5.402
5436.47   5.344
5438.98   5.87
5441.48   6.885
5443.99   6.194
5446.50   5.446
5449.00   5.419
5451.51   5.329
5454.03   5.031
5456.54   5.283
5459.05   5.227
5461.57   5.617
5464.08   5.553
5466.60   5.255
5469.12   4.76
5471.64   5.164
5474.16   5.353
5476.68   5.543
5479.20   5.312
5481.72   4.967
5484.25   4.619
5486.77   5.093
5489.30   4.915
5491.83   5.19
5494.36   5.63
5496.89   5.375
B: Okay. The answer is 0.15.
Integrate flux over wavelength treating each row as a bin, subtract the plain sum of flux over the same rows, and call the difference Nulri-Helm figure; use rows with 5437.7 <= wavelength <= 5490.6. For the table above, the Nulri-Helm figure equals 171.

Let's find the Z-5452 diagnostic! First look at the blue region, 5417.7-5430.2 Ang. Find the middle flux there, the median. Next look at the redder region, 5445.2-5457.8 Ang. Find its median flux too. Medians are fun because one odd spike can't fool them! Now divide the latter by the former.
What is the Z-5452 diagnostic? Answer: 0.99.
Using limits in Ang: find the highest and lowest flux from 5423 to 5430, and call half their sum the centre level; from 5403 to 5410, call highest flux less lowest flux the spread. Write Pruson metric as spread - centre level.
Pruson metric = -5.4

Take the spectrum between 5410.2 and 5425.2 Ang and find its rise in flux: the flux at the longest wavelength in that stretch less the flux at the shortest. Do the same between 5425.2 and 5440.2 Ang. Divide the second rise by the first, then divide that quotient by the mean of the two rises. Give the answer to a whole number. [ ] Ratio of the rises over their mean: 2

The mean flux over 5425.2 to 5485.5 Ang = 5.42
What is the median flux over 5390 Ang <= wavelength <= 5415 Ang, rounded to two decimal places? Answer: 5.22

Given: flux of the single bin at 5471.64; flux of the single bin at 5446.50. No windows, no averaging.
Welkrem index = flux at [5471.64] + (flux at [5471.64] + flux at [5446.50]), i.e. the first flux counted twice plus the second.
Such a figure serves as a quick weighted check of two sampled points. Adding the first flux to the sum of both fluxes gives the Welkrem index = 15.8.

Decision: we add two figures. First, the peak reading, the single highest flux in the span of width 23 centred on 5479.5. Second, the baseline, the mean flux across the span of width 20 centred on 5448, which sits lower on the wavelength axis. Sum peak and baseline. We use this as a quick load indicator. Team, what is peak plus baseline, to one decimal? 11.2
